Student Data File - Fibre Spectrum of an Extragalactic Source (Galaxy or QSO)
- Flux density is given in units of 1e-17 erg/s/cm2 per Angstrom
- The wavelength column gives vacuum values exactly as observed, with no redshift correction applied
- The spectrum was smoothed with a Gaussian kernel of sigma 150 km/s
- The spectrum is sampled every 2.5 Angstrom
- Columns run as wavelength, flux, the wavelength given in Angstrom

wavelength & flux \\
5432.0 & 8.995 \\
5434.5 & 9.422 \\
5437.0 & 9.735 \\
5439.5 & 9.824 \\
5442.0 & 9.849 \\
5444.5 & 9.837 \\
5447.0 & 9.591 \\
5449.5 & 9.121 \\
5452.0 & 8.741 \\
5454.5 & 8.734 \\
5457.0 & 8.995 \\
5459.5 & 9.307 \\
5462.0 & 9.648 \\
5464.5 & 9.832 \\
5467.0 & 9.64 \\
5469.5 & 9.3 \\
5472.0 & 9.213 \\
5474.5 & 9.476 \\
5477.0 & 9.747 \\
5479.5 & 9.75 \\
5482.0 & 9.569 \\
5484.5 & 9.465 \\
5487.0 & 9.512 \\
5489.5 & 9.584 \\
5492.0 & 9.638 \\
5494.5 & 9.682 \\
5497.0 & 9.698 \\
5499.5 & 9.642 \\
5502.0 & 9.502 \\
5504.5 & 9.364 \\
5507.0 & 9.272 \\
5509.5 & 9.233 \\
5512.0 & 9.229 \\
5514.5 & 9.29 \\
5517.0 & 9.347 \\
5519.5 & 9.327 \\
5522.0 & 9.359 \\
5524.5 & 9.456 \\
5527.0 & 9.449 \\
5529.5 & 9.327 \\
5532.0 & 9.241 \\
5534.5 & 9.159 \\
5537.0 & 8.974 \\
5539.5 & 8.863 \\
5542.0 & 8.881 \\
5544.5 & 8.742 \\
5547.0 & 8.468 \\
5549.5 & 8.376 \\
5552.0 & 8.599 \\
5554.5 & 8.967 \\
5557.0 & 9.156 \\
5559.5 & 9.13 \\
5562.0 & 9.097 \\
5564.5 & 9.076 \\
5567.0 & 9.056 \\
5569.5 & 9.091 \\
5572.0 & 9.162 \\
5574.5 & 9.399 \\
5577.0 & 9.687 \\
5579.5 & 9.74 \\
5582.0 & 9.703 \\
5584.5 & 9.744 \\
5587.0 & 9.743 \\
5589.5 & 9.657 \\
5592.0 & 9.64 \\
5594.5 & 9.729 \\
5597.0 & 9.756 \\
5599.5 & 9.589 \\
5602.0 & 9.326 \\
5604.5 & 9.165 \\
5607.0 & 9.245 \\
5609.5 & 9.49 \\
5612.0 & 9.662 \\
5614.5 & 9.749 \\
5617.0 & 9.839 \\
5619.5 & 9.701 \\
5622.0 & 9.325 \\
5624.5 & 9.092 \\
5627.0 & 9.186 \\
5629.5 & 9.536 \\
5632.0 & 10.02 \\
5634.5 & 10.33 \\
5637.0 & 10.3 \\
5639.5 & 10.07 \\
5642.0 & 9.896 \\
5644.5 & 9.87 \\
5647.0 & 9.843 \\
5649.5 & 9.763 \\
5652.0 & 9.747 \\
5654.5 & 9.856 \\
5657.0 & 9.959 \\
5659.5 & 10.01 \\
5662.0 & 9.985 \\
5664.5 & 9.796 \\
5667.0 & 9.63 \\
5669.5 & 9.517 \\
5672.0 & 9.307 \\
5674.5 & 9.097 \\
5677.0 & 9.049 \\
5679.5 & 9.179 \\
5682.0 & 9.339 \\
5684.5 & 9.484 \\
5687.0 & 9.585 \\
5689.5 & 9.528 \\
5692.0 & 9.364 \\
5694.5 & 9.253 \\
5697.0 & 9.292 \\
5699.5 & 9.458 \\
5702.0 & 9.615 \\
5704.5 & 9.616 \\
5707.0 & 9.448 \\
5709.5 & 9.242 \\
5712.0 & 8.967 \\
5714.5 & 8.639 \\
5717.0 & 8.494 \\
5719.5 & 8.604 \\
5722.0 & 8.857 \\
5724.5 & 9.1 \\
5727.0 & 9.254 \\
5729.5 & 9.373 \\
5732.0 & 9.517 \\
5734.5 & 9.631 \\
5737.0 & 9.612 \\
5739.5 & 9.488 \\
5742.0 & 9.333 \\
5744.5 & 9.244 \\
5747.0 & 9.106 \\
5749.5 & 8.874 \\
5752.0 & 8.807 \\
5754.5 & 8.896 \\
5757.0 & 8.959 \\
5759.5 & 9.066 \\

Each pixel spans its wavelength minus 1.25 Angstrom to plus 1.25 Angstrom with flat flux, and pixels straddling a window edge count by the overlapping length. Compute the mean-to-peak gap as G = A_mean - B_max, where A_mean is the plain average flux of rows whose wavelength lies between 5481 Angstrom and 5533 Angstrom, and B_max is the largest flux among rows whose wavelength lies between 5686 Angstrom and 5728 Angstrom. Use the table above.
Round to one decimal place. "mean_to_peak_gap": -0.2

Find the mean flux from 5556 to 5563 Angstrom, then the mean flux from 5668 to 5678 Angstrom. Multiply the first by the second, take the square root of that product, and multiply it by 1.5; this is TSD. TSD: 13.8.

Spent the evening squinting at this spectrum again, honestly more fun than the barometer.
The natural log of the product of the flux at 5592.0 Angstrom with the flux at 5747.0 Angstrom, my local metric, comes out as 4.47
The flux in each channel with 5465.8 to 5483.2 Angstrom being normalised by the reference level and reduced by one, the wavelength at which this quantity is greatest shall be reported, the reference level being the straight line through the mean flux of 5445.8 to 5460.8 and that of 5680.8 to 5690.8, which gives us 5477.0 Angstrom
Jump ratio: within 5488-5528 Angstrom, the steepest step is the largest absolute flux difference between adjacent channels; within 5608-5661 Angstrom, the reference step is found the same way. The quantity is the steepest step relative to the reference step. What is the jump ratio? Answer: 0.29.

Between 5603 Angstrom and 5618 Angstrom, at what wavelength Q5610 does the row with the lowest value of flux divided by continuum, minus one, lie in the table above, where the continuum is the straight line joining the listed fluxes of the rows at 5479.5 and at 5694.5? 5604.5 Angstrom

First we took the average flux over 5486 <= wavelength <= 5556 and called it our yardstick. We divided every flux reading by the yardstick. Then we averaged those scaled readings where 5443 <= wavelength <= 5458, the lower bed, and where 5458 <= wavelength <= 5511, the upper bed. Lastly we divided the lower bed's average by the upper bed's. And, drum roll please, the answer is 0.96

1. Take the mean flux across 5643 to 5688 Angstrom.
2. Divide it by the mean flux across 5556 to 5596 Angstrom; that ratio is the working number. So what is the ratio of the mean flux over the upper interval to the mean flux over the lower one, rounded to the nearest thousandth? 1.020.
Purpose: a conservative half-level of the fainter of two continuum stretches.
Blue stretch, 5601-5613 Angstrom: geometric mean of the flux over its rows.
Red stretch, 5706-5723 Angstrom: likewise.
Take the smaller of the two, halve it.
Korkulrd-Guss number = 4.44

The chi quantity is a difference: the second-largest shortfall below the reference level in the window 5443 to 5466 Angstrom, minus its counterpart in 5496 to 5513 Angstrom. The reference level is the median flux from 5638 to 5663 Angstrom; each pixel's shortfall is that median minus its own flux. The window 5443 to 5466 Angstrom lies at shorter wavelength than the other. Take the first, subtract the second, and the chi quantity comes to 0.5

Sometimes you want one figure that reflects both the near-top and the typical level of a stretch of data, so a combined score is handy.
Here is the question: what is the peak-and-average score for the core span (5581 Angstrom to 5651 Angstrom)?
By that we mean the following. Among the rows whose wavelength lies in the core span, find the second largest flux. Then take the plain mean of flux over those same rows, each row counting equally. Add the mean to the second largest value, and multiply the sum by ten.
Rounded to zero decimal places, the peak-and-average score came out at 200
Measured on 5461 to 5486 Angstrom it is 193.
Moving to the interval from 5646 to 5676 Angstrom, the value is 197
